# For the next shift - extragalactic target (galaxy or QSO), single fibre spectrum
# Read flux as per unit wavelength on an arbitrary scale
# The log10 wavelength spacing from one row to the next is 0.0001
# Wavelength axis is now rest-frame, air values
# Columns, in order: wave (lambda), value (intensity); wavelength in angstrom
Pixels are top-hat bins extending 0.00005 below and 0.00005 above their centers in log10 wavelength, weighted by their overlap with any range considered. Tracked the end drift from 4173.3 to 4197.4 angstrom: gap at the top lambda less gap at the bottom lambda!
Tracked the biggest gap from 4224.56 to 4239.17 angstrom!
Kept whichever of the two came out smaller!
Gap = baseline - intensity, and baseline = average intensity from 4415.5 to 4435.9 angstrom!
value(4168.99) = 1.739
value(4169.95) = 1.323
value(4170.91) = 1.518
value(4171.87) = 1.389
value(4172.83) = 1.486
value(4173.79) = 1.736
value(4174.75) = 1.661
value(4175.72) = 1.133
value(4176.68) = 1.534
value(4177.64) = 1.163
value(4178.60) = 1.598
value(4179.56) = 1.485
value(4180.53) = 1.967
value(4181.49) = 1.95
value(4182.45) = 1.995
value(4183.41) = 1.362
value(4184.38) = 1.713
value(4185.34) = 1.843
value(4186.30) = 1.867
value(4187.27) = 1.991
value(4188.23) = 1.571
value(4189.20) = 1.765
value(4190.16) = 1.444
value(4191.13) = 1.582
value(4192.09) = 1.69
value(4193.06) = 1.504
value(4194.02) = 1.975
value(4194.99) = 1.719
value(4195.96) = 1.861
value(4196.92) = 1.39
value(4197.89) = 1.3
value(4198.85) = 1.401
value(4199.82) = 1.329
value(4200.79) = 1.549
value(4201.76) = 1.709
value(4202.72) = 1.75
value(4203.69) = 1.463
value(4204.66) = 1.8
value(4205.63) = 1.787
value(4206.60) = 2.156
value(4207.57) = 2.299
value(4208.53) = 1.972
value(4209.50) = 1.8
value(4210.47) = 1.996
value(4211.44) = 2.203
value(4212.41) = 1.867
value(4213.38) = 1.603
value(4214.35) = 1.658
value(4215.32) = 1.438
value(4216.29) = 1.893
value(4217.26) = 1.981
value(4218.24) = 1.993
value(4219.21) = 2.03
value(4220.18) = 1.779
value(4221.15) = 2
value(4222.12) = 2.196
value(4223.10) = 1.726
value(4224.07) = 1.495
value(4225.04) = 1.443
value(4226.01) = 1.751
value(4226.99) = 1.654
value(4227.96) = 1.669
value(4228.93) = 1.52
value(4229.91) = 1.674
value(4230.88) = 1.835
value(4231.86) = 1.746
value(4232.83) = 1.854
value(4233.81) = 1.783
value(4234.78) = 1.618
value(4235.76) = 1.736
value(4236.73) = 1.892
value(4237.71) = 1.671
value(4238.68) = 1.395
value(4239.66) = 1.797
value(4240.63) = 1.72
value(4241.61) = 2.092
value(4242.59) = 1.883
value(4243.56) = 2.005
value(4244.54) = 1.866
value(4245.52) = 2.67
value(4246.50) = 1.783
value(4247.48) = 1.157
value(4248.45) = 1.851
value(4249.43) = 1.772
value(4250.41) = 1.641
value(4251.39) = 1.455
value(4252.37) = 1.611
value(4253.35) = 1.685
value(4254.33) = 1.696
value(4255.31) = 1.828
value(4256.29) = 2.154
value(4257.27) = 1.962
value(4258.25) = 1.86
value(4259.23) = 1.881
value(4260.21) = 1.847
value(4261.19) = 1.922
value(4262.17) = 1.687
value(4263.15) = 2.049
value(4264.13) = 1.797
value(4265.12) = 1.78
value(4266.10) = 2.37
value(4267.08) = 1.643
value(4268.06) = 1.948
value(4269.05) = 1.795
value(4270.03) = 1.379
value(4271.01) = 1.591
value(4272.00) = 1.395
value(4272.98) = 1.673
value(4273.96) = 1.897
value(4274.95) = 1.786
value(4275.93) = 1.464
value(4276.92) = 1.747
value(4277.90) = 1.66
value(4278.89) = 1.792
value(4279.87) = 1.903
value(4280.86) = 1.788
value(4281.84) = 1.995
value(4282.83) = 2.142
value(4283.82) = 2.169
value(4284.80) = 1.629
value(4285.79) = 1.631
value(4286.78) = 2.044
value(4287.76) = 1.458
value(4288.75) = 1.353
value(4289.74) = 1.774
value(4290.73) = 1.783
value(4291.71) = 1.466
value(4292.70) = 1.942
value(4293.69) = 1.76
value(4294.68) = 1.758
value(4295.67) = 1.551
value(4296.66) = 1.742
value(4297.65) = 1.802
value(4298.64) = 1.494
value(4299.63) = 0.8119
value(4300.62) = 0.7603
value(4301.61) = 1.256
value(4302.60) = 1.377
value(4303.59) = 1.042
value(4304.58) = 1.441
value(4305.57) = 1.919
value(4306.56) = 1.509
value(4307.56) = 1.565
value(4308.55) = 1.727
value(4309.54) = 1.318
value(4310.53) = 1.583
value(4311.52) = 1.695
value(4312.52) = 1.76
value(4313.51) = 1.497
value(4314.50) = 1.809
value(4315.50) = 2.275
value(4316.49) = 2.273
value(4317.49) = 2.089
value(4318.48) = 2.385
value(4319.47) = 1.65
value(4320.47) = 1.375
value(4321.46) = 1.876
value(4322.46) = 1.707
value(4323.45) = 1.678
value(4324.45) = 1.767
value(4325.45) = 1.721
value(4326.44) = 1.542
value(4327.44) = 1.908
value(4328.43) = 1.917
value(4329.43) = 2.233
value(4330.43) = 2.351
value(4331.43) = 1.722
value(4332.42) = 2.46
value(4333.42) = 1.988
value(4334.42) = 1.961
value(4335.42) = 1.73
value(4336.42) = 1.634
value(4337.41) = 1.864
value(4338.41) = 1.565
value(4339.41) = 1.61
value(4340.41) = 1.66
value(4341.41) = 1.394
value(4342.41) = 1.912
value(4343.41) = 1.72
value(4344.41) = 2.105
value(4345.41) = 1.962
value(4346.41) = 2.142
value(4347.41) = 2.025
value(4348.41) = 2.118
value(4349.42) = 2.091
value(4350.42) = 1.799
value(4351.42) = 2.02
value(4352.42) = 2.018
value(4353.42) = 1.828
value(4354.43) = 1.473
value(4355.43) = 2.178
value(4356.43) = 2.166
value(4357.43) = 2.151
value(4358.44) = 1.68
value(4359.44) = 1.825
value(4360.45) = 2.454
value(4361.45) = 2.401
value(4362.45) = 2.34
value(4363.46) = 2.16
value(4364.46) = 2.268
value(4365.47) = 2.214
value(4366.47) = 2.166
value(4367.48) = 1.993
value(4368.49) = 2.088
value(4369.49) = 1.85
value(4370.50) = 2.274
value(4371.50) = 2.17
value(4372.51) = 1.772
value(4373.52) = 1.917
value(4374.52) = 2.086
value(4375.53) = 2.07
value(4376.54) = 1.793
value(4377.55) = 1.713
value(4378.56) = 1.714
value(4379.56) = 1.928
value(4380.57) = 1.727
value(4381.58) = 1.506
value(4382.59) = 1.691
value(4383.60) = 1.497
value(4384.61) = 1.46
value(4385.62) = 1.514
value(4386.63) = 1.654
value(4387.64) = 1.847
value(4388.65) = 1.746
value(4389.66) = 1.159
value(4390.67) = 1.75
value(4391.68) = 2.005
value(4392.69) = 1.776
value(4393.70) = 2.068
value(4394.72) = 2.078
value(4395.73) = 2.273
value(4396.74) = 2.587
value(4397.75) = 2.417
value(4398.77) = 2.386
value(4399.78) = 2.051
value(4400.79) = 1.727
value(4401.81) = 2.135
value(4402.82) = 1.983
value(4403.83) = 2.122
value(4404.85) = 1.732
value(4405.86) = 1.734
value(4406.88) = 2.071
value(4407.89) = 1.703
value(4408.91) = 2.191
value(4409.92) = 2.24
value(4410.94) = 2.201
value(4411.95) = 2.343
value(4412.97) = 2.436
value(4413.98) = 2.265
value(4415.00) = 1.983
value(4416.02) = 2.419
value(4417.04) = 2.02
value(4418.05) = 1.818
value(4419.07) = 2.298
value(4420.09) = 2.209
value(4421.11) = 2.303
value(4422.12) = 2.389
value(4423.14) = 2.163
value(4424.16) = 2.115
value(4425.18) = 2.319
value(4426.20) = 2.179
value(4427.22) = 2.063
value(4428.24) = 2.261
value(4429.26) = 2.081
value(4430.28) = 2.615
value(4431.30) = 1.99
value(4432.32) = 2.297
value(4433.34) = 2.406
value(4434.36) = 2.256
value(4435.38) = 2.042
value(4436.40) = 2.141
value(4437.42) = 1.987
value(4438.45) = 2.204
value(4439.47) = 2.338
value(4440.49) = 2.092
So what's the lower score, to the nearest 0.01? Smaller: 0.35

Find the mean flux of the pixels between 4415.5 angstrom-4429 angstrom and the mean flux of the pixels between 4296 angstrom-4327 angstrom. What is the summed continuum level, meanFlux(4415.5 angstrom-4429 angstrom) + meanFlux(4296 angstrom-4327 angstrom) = 3.82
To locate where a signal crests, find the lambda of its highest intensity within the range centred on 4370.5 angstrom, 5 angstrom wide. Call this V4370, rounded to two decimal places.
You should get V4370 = 4370.50 angstrom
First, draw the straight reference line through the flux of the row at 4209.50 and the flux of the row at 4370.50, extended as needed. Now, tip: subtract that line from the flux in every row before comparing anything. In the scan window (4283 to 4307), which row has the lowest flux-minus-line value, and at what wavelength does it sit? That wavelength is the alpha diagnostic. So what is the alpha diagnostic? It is 4300.62 angstrom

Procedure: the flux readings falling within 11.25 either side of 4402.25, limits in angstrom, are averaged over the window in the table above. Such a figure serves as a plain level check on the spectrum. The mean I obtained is 2.10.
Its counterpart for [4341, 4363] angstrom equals 1.99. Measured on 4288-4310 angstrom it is 1.51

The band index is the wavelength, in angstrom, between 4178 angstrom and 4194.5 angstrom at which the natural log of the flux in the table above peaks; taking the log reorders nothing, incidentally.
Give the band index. 4182.45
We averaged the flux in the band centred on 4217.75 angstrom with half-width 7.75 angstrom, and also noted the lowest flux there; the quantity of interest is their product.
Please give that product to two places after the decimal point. 2.63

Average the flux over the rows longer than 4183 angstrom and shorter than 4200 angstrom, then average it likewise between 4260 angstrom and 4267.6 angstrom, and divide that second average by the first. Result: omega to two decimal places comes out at 1.16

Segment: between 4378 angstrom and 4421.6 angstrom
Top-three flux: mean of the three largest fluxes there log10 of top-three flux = 0.395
